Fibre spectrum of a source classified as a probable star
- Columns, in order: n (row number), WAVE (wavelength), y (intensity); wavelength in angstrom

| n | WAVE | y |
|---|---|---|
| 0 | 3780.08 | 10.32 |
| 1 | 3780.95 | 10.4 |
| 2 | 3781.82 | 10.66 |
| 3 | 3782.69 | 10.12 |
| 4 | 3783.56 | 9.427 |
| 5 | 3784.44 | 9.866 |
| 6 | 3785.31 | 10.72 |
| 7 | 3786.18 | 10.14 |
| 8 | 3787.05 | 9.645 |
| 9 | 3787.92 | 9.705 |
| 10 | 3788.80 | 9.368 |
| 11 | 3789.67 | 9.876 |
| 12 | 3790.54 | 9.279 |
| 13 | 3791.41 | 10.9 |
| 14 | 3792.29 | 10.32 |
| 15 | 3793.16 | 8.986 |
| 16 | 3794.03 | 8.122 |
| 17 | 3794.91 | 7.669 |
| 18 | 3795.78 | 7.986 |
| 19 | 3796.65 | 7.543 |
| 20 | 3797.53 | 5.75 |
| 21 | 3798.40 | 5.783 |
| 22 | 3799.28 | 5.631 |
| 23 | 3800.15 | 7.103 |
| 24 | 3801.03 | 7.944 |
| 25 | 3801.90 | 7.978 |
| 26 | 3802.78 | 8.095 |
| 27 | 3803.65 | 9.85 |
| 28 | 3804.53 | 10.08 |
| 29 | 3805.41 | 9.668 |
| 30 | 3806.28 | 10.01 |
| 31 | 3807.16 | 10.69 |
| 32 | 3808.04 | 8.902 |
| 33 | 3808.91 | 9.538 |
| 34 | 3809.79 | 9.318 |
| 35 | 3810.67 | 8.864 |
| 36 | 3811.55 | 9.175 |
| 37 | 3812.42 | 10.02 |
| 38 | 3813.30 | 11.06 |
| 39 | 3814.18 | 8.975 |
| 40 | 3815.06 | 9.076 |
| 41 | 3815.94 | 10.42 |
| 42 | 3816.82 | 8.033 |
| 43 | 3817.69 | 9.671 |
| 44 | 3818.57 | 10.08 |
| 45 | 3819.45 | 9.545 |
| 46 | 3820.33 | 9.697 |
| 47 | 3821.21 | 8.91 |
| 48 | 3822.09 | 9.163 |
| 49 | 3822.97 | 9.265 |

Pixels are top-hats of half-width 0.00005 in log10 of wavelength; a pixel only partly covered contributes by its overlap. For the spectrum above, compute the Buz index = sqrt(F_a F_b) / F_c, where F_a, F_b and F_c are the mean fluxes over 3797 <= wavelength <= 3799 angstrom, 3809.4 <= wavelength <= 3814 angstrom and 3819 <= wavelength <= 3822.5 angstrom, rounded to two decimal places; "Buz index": 0.80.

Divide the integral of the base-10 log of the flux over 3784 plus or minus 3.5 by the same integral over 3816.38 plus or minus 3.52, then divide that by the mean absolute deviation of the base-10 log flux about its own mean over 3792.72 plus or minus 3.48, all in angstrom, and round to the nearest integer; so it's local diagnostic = 22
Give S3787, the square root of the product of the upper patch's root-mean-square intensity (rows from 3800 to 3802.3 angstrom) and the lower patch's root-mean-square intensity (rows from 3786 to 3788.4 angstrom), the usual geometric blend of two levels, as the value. 8.7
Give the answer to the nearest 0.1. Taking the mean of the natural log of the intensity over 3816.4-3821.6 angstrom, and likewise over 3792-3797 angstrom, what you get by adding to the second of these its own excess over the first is 2.0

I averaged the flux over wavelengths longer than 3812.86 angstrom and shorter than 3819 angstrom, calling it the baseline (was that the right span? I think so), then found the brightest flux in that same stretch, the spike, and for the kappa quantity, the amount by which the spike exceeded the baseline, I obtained 1.4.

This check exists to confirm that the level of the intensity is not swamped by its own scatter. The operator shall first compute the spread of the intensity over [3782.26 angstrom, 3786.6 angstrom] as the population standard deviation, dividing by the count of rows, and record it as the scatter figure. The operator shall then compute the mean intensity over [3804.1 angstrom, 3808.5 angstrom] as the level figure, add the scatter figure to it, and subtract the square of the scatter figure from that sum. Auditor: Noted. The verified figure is 10.1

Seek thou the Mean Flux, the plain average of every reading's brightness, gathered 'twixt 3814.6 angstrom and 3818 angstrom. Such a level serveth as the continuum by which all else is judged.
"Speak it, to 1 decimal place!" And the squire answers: 9.3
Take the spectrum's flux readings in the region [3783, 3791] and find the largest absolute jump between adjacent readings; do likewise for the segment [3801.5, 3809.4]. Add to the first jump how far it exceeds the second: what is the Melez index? -0.1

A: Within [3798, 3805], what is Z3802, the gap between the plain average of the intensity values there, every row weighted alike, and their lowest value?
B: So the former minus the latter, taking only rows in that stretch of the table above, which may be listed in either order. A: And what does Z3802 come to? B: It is 2.2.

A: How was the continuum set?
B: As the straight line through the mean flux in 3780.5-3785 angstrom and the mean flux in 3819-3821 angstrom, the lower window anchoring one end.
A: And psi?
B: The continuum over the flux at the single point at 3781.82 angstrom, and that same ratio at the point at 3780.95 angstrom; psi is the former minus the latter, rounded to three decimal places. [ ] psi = -0.025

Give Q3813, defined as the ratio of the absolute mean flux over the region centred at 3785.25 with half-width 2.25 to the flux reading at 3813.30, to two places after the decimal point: 0.90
